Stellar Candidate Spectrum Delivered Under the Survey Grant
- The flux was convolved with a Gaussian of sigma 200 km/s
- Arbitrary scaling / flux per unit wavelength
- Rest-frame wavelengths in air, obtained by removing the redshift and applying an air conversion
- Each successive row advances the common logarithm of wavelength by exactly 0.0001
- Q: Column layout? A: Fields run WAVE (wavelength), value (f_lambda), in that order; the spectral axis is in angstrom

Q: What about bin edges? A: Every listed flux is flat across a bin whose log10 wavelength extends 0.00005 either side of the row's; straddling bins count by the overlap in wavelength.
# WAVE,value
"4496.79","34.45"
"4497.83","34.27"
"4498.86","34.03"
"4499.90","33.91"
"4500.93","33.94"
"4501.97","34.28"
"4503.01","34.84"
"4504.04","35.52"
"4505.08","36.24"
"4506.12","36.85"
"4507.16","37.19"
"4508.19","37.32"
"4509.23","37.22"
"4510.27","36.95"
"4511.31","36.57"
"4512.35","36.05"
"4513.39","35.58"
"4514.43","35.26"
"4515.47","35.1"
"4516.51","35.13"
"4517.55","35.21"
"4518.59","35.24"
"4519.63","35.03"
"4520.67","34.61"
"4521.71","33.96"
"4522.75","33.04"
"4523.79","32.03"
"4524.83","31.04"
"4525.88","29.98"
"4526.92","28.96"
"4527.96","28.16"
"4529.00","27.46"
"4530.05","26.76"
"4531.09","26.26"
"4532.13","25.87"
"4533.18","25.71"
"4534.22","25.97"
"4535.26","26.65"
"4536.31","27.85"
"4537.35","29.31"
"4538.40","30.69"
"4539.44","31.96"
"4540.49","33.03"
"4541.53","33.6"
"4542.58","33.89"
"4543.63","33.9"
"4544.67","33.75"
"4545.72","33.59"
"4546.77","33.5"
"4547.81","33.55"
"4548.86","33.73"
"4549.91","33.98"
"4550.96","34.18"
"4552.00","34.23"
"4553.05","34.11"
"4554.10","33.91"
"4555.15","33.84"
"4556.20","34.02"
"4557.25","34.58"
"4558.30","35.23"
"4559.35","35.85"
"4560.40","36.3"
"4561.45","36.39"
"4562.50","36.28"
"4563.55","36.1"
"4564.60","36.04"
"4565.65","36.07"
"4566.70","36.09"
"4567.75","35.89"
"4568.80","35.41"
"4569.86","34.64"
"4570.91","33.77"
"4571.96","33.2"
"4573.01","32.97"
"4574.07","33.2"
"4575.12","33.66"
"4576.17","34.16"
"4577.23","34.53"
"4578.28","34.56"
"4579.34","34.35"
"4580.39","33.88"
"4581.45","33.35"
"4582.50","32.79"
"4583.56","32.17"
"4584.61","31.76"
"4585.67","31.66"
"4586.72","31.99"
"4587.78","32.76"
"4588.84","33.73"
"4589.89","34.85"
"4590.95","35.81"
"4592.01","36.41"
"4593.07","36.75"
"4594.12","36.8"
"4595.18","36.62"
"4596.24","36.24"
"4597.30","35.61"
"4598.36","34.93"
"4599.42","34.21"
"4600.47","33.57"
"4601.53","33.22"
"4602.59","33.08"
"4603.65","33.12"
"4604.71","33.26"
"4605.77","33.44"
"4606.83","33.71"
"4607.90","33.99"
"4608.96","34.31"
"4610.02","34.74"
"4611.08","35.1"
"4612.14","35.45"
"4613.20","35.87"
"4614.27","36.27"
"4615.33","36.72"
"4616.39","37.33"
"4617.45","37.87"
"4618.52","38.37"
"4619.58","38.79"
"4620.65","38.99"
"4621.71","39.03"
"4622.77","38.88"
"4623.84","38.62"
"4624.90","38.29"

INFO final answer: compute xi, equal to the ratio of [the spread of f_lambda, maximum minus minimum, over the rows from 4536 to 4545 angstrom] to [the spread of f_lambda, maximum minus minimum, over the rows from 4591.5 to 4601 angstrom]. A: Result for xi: 1.87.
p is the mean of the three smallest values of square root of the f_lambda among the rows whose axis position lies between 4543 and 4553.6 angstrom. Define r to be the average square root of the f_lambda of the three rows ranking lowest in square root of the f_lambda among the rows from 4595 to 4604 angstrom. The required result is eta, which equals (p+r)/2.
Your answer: 5.77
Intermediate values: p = 5.79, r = 5.76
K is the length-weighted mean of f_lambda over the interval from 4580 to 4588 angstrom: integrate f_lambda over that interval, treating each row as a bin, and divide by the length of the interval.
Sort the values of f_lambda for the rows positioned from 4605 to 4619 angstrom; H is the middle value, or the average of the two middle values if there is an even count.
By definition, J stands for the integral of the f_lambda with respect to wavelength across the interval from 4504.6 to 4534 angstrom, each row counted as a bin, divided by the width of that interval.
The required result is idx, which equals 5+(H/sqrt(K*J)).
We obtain 6.08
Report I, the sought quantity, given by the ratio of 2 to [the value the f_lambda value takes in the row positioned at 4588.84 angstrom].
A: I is 0.0593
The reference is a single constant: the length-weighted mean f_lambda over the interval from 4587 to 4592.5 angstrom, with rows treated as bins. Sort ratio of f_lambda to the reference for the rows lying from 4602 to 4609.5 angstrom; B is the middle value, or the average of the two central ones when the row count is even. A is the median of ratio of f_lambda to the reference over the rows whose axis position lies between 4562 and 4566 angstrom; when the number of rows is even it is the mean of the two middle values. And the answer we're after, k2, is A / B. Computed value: 1.08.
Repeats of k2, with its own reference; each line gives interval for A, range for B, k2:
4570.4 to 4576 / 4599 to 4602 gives 0.99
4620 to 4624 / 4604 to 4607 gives 1.16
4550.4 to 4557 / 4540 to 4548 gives 1.01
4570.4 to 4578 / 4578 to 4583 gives 0.99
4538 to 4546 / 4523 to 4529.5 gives 1.14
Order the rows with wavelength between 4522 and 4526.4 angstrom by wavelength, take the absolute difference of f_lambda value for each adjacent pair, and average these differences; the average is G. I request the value 1.02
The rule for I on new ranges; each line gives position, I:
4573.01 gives 0.0607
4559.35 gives 0.0558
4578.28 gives 0.0579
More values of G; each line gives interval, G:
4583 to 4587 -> 0.28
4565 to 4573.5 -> 0.45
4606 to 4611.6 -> 0.35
